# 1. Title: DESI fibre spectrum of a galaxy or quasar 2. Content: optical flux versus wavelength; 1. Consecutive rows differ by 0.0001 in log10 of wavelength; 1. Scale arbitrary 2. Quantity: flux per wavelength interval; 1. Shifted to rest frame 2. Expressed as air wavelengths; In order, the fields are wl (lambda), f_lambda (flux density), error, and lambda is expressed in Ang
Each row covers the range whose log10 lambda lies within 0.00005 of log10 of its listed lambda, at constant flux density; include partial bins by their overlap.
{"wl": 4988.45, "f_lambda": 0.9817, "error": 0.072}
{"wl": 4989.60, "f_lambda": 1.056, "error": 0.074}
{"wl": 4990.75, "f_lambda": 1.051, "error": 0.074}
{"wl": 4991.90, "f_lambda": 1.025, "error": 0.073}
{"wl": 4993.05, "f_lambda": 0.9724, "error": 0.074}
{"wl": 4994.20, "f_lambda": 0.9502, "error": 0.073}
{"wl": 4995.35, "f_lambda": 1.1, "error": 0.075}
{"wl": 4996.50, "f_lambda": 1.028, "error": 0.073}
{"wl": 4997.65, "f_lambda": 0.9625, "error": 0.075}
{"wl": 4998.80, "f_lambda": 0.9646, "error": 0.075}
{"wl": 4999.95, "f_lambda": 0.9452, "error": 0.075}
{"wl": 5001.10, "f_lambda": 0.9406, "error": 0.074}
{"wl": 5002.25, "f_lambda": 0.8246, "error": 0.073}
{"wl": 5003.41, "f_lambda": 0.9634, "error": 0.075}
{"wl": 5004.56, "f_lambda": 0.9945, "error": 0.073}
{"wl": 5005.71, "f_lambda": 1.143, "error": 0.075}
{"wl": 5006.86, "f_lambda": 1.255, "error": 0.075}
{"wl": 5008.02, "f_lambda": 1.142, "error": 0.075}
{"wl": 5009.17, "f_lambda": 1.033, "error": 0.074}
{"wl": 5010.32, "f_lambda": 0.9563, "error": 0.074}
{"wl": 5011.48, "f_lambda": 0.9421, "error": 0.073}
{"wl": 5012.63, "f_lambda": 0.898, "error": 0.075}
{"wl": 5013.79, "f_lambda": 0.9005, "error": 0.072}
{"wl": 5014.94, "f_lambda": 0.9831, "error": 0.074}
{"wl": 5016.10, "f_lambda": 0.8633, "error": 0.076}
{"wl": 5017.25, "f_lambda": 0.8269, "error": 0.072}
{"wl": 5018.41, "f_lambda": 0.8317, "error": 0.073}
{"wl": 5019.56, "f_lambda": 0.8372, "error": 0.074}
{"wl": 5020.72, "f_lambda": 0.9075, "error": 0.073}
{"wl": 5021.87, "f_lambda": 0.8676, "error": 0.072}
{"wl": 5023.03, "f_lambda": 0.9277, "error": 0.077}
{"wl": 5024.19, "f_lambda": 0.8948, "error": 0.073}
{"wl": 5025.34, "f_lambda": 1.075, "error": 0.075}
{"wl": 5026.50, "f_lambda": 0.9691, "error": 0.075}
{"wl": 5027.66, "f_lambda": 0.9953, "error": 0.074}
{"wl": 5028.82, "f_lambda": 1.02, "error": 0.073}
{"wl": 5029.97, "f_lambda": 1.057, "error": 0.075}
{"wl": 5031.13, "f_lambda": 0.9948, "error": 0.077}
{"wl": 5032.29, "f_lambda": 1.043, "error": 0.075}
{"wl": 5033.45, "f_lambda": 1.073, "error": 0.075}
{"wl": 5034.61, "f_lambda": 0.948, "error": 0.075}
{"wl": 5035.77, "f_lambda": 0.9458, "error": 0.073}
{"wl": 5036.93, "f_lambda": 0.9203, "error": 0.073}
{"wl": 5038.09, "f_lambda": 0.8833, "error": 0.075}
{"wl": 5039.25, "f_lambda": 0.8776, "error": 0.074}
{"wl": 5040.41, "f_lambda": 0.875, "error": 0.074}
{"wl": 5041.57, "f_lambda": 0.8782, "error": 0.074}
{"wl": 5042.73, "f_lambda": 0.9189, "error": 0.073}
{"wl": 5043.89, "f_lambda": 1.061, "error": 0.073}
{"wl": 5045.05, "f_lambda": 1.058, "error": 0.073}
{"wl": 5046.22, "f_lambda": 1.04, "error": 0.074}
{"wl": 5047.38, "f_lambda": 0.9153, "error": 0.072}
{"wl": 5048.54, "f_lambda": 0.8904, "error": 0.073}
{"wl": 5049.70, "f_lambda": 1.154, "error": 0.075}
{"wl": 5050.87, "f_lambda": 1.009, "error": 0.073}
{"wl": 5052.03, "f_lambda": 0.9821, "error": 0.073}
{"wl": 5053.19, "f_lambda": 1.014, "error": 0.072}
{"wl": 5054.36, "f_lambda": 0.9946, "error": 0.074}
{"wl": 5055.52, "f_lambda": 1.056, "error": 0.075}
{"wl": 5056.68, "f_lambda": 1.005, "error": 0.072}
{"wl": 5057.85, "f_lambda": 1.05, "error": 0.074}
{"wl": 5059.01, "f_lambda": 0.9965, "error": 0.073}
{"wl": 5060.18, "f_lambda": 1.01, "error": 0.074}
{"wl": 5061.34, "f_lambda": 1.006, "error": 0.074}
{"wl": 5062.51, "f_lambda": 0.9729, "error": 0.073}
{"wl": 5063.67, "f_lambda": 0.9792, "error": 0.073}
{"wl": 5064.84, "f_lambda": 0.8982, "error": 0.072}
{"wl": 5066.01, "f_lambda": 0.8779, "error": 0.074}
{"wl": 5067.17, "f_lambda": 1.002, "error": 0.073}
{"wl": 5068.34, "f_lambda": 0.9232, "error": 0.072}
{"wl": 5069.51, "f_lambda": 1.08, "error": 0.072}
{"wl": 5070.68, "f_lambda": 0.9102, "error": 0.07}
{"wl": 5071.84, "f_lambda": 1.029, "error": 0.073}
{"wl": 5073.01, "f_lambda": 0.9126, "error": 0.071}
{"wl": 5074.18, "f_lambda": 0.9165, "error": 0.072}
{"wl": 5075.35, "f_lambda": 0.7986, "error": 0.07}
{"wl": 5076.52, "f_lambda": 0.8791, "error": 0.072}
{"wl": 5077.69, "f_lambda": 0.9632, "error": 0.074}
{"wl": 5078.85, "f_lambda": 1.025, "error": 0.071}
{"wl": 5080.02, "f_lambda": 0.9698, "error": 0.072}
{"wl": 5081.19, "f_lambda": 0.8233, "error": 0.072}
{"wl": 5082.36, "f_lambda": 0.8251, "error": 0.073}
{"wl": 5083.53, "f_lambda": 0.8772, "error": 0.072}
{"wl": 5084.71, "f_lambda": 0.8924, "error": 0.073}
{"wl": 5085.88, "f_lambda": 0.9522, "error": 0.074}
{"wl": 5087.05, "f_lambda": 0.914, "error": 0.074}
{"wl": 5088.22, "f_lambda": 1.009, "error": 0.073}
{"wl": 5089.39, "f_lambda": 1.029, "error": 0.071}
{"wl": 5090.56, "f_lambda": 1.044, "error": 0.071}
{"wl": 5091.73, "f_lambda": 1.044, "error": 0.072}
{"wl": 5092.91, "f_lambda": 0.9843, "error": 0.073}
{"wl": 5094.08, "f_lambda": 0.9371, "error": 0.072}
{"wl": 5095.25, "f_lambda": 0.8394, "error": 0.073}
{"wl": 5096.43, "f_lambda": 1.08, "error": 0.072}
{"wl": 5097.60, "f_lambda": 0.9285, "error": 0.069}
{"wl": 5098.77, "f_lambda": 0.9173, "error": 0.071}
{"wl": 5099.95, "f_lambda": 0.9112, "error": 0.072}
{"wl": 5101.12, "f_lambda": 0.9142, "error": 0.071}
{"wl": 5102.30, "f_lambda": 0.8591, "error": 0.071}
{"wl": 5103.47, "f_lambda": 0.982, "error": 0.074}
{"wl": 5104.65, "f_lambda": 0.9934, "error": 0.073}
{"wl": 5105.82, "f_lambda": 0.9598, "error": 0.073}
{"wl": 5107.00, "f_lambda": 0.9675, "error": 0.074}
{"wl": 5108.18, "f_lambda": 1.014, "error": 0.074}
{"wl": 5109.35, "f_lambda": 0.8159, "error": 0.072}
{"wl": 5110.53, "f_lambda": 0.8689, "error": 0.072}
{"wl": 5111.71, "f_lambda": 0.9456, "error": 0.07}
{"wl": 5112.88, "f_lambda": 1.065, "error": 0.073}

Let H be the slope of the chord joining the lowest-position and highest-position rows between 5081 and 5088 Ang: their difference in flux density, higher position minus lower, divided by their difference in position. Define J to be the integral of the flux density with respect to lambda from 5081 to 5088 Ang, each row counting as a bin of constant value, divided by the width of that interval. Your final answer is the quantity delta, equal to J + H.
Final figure 0.905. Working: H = 0.0155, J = 0.89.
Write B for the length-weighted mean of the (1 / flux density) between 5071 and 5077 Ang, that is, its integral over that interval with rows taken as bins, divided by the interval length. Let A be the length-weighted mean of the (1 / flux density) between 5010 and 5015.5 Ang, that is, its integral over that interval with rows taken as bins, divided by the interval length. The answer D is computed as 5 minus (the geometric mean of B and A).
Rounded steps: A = 1.07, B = 1.11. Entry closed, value 3.91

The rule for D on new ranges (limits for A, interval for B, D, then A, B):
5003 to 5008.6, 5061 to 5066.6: 4.01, 0.92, 1.06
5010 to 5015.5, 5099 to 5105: 3.93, 1.07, 1.08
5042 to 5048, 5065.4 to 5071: 3.97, 1.01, 1.05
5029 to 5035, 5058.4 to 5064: 4.01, 0.98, 1.01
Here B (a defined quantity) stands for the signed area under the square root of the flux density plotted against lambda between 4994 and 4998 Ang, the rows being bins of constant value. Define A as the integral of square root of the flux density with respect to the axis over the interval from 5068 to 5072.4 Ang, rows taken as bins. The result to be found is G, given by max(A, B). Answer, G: 4.37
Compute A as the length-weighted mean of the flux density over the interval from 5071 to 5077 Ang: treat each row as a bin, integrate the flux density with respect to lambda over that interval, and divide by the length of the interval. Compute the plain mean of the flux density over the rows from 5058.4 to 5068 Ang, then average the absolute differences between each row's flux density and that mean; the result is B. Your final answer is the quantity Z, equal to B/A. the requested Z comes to 0.044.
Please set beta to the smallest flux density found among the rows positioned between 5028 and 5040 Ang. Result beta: 0.8776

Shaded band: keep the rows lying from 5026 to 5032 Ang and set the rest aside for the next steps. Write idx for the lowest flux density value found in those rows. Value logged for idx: 0.9691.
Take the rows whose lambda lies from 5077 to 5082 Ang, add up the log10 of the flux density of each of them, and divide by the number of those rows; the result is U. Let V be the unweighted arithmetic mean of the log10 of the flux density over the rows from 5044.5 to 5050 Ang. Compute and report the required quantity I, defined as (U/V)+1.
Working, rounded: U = -0.026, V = 0.003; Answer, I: -7.7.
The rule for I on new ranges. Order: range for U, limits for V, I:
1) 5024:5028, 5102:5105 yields 1.3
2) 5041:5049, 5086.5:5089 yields 1.9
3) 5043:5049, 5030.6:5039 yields 1.3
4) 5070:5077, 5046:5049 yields 2.8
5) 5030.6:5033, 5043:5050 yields 2.2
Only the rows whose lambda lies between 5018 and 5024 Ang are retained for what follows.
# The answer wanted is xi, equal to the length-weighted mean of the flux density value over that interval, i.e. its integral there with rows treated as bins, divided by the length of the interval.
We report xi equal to 0.88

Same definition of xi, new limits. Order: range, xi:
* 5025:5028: 1.01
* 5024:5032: 1.01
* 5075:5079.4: 0.92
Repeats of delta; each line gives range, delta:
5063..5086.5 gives 0.926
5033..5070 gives 0.978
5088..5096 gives 0.960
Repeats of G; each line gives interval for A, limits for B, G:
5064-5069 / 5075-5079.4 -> 4.81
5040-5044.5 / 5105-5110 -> 4.85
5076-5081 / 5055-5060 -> 5.06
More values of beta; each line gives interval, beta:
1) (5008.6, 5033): 0.8269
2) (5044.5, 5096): 0.7986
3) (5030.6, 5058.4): 0.875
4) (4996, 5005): 0.8246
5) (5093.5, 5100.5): 0.8394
